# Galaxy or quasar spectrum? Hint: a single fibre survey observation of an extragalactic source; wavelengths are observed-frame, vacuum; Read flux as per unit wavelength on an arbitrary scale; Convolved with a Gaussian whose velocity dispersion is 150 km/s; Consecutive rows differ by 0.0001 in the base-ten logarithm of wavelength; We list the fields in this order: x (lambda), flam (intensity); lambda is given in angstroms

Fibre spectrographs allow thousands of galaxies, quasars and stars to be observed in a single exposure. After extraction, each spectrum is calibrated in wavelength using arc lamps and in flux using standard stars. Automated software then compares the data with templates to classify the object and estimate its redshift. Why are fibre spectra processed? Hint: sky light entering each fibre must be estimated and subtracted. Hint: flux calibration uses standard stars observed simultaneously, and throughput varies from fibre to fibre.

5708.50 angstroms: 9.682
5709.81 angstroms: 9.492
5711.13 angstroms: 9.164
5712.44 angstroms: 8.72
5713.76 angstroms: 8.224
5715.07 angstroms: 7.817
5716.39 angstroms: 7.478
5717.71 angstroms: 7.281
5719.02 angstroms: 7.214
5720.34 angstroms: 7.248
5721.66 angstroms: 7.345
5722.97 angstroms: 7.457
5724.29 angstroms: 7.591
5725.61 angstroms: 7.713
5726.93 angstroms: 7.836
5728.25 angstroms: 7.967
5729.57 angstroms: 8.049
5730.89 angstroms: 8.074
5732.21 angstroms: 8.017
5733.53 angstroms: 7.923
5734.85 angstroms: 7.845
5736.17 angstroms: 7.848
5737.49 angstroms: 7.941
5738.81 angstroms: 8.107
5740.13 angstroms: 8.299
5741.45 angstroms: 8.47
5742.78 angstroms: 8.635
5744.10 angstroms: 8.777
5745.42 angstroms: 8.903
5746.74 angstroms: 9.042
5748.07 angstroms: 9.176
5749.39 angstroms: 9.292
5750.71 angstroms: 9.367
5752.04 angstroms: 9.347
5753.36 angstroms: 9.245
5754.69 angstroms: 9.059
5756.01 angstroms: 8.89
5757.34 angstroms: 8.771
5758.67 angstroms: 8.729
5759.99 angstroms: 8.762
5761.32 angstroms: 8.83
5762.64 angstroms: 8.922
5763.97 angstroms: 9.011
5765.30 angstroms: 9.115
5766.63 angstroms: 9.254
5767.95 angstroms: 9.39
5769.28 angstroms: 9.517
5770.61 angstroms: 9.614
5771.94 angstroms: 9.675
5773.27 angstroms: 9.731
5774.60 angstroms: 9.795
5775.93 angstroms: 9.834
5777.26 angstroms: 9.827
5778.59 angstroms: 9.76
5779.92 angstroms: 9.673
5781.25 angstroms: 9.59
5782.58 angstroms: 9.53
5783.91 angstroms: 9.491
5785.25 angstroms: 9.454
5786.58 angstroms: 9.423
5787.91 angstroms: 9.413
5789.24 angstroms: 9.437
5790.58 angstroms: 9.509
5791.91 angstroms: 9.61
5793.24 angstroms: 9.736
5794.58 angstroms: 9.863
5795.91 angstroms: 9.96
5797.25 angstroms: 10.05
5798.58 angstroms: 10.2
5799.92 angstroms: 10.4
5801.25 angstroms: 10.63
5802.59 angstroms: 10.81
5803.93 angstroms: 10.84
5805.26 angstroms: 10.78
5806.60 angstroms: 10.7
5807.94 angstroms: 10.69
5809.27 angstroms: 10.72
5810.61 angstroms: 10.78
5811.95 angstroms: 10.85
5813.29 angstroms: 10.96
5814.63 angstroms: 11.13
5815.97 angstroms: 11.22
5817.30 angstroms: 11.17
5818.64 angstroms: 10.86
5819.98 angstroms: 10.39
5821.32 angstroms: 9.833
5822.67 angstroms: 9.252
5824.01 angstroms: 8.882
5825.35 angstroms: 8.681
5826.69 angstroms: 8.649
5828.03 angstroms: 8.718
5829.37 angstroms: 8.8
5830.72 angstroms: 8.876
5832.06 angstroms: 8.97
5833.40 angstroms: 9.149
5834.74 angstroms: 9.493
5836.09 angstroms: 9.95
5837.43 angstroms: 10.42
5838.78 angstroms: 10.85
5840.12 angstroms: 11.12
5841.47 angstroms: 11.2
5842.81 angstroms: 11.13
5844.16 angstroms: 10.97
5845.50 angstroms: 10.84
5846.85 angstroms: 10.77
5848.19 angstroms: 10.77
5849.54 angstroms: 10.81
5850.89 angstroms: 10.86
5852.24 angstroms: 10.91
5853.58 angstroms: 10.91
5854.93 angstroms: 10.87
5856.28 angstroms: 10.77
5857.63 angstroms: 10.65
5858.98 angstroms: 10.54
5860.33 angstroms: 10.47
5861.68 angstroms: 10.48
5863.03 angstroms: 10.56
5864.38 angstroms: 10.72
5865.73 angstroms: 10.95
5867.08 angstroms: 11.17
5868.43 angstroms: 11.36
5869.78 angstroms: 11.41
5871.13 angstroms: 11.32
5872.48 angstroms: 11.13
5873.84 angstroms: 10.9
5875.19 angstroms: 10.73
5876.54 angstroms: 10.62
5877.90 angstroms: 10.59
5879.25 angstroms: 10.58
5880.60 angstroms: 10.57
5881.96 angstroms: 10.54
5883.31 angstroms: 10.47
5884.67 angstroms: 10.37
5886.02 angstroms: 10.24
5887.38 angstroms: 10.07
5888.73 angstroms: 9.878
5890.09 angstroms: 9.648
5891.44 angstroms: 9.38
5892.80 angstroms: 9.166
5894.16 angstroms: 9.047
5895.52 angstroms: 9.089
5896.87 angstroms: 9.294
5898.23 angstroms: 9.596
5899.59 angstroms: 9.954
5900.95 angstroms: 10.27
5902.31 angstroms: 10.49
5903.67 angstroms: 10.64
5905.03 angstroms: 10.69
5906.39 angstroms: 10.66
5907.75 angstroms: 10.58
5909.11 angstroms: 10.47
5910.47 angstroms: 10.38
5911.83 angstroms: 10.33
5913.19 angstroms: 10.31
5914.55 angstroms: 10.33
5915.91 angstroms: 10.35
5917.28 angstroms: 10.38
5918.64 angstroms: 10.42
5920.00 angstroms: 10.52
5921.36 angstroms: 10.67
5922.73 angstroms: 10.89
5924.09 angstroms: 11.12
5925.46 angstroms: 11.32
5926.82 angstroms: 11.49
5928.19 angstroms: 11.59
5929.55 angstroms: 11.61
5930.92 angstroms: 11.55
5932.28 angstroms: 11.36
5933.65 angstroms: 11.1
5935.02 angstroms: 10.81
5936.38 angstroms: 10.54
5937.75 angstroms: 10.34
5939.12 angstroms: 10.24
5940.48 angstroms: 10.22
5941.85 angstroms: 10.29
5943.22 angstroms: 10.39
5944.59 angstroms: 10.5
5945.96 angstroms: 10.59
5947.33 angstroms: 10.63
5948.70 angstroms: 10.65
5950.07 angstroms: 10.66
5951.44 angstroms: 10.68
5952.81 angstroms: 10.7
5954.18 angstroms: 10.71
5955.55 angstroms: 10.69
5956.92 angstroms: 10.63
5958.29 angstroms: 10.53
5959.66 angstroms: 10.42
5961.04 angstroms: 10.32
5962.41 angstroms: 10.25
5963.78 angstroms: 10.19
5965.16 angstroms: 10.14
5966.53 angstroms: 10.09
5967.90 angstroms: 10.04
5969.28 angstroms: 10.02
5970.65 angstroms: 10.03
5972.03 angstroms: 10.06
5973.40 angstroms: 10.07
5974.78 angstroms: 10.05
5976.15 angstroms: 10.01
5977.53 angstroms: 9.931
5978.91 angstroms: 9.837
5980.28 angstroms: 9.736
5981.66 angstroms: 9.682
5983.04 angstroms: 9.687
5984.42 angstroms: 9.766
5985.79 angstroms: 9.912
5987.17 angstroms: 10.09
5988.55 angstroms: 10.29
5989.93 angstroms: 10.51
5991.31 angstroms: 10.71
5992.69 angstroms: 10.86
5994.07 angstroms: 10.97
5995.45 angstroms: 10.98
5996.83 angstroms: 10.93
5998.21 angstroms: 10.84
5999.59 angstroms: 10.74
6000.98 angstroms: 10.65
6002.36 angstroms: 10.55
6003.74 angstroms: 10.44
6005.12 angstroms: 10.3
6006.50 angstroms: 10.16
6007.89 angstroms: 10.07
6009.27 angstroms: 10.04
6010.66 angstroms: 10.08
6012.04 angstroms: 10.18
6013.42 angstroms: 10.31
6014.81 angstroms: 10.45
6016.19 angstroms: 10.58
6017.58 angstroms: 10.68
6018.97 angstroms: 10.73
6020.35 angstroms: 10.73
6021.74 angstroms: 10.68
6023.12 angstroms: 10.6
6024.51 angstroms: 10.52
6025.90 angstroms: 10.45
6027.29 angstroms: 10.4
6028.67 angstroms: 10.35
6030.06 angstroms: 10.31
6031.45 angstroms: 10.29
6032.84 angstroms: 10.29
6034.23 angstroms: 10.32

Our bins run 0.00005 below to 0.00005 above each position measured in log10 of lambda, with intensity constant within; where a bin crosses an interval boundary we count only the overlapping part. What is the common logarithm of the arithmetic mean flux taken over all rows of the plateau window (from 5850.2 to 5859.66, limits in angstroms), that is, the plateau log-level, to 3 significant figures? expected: 1.03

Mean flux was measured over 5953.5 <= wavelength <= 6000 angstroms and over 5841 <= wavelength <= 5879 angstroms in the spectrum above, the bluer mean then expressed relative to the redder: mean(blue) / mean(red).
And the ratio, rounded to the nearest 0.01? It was 1.06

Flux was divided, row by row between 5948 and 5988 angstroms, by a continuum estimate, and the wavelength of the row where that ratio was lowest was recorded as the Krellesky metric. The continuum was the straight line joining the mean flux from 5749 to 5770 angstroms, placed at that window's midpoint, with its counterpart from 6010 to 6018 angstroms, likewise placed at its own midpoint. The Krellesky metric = 5983.04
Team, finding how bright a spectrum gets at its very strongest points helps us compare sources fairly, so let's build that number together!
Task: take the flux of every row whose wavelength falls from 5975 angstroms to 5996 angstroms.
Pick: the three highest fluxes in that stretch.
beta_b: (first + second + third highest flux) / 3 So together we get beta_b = 10.9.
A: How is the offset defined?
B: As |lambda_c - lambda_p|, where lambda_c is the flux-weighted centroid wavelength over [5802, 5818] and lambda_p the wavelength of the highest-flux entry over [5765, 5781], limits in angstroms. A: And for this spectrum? 34.1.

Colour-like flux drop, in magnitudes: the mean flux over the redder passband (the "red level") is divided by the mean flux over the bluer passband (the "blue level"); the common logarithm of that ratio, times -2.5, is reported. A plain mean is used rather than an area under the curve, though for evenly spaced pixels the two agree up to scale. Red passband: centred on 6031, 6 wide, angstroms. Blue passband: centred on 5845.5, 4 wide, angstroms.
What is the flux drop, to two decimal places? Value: 0.06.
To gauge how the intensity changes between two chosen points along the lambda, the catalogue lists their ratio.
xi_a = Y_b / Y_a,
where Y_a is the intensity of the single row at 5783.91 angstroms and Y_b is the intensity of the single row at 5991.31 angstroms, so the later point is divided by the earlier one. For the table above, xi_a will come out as 1.13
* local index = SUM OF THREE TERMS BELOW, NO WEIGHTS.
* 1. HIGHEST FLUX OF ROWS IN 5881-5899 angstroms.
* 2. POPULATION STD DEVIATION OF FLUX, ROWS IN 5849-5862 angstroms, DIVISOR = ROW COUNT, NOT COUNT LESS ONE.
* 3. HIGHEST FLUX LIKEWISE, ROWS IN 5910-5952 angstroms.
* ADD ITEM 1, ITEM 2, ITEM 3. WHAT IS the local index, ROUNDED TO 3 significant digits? 22.3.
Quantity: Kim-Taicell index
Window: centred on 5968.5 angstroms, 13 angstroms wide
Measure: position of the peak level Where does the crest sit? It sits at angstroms 5962.41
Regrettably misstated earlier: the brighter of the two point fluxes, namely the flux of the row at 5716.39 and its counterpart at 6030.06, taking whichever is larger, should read 10.3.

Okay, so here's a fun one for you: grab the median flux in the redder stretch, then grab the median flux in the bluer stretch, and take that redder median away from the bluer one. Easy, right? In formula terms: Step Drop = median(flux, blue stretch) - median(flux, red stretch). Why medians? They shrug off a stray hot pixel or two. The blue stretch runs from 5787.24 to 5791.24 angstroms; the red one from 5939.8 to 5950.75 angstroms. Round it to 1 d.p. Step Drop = -1.1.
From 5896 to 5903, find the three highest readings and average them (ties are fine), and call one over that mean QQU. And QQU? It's 0.098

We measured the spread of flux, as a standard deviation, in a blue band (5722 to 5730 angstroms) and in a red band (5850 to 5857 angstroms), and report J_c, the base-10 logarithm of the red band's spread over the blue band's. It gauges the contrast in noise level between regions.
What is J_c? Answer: -0.6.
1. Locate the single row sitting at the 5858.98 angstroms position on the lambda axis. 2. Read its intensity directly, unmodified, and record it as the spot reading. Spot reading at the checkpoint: 10.54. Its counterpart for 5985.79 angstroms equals 9.912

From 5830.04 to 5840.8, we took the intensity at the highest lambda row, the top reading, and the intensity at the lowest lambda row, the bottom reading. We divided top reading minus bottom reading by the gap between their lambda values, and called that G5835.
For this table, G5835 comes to 0.24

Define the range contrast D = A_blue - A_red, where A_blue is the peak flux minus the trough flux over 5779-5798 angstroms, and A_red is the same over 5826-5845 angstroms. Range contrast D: -1.9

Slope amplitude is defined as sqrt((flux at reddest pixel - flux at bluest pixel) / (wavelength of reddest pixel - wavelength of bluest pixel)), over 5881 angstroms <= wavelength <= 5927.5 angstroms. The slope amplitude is 0.15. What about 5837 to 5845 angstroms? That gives 0.29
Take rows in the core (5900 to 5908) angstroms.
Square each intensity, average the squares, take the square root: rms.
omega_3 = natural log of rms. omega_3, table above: 2.36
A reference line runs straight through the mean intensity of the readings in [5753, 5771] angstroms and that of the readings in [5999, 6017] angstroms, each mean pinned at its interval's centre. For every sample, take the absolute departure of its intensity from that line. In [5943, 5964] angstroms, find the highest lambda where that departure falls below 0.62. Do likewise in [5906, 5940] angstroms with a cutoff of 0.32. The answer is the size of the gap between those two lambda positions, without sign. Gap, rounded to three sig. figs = 24.7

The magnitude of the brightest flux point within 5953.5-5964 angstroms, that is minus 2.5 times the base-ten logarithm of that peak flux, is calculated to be -2.57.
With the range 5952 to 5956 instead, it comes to -2.57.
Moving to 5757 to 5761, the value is -2.36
